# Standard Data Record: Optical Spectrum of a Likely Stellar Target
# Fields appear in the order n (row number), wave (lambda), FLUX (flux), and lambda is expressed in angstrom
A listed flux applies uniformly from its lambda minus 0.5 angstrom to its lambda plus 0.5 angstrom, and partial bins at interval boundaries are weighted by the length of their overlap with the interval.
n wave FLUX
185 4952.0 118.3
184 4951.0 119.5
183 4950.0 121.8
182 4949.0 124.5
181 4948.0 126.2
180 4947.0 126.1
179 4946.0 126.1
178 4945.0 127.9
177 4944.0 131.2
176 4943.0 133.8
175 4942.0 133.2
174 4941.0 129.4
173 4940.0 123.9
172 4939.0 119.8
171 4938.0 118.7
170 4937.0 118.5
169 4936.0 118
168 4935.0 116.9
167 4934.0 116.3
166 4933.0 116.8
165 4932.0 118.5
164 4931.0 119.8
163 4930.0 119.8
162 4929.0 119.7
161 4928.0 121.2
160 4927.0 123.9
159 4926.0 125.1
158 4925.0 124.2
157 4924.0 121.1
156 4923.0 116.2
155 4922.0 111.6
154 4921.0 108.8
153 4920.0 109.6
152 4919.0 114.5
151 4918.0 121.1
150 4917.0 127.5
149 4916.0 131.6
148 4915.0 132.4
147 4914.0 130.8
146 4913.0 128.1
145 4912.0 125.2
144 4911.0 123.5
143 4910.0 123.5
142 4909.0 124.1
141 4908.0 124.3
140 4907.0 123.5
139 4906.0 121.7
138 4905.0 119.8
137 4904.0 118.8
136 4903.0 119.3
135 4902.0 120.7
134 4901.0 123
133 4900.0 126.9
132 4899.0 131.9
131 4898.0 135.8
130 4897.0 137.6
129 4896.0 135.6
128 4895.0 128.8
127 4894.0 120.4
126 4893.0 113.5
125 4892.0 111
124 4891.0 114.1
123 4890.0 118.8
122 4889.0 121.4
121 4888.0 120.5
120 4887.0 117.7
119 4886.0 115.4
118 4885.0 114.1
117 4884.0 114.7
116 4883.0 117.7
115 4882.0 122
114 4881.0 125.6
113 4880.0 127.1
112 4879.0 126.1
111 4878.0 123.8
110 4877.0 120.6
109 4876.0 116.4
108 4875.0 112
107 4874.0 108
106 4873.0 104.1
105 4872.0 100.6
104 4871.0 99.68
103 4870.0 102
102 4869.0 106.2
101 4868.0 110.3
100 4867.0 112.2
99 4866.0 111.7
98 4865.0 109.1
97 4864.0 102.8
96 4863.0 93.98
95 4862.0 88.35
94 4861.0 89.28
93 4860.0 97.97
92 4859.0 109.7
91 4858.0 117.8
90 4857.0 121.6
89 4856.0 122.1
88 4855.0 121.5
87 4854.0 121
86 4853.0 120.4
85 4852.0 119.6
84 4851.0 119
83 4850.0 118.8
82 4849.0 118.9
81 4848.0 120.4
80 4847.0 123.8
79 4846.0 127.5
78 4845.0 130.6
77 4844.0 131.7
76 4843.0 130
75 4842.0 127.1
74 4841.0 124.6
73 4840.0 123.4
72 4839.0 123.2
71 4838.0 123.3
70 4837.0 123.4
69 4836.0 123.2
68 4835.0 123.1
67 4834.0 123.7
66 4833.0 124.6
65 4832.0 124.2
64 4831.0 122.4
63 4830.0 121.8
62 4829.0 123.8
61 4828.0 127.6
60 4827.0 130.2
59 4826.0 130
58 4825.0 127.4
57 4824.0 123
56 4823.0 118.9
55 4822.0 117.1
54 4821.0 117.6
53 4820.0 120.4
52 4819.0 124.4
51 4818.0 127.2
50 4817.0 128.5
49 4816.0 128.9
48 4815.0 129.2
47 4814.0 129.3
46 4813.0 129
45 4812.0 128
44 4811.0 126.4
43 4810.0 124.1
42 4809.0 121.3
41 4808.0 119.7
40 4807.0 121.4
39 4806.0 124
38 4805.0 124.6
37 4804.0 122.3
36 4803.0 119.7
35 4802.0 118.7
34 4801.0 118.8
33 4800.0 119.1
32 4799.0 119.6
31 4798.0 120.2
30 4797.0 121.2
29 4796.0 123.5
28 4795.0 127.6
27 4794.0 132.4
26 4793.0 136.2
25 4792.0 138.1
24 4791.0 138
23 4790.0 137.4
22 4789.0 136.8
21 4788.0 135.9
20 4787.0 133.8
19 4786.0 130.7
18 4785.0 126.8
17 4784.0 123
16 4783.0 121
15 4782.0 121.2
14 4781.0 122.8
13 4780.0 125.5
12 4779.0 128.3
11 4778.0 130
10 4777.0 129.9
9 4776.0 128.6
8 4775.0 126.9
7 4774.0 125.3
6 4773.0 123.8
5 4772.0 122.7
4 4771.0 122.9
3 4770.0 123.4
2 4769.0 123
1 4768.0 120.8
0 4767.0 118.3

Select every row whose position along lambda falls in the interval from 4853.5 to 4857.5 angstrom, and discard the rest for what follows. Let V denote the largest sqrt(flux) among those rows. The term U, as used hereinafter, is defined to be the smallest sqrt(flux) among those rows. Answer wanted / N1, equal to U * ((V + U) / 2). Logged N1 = 121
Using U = 11.0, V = 11.0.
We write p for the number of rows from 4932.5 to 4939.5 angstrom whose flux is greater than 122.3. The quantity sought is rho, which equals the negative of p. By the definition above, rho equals 0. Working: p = 0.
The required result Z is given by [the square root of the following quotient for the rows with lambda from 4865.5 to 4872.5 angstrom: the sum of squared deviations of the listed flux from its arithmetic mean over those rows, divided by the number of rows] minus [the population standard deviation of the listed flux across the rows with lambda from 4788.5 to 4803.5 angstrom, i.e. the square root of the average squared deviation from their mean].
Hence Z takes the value -3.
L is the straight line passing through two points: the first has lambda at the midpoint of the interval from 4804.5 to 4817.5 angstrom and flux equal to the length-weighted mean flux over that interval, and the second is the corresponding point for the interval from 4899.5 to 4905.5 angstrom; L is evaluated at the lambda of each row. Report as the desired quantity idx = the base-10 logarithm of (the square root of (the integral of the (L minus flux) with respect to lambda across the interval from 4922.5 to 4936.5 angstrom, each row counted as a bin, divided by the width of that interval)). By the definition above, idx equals -0.24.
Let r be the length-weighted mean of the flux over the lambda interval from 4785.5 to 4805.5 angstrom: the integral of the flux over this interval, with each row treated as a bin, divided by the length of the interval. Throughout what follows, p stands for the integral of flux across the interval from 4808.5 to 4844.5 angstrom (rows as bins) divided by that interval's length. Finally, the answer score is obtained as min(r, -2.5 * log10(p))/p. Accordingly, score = -0.042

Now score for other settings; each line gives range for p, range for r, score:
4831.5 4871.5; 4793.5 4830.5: -0.044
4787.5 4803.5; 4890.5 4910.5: -0.041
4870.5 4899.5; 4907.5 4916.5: -0.044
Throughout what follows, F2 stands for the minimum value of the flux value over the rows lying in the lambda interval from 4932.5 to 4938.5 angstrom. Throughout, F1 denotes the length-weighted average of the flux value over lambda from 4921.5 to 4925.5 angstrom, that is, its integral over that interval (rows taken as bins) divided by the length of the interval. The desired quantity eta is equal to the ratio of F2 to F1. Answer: 0.98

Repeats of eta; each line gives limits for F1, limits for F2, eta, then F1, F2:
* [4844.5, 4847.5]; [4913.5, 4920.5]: 0.86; 127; 109.6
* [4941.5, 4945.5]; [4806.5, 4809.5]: 0.91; 132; 119.7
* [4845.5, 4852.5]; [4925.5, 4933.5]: 0.96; 121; 116.8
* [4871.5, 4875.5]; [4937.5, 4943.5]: 1.12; 106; 118.7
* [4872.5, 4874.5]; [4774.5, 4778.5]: 1.20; 106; 126.9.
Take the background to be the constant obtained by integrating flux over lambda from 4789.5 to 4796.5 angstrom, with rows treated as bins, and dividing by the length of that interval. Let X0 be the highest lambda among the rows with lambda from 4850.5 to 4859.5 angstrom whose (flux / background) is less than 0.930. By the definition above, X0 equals 4859.0 angstrom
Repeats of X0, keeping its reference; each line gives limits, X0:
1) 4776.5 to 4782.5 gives 4782.0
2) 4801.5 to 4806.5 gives 4804.0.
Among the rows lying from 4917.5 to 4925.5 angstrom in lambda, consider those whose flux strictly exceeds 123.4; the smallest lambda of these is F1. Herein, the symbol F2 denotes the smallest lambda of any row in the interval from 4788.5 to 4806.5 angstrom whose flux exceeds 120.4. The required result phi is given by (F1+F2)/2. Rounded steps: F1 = 4925.0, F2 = 4789.0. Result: 4857.0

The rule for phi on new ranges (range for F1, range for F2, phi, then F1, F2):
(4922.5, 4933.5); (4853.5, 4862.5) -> 4889.5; 4925.0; 4854.0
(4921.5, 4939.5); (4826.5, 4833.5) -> 4876.0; 4925.0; 4827.0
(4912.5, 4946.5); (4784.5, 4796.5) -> 4849.0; 4913.0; 4785.0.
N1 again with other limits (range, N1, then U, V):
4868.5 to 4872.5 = 101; 10.0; 10.3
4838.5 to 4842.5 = 124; 11.1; 11.3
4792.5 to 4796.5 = 127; 11.1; 11.7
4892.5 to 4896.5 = 119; 10.7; 11.6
